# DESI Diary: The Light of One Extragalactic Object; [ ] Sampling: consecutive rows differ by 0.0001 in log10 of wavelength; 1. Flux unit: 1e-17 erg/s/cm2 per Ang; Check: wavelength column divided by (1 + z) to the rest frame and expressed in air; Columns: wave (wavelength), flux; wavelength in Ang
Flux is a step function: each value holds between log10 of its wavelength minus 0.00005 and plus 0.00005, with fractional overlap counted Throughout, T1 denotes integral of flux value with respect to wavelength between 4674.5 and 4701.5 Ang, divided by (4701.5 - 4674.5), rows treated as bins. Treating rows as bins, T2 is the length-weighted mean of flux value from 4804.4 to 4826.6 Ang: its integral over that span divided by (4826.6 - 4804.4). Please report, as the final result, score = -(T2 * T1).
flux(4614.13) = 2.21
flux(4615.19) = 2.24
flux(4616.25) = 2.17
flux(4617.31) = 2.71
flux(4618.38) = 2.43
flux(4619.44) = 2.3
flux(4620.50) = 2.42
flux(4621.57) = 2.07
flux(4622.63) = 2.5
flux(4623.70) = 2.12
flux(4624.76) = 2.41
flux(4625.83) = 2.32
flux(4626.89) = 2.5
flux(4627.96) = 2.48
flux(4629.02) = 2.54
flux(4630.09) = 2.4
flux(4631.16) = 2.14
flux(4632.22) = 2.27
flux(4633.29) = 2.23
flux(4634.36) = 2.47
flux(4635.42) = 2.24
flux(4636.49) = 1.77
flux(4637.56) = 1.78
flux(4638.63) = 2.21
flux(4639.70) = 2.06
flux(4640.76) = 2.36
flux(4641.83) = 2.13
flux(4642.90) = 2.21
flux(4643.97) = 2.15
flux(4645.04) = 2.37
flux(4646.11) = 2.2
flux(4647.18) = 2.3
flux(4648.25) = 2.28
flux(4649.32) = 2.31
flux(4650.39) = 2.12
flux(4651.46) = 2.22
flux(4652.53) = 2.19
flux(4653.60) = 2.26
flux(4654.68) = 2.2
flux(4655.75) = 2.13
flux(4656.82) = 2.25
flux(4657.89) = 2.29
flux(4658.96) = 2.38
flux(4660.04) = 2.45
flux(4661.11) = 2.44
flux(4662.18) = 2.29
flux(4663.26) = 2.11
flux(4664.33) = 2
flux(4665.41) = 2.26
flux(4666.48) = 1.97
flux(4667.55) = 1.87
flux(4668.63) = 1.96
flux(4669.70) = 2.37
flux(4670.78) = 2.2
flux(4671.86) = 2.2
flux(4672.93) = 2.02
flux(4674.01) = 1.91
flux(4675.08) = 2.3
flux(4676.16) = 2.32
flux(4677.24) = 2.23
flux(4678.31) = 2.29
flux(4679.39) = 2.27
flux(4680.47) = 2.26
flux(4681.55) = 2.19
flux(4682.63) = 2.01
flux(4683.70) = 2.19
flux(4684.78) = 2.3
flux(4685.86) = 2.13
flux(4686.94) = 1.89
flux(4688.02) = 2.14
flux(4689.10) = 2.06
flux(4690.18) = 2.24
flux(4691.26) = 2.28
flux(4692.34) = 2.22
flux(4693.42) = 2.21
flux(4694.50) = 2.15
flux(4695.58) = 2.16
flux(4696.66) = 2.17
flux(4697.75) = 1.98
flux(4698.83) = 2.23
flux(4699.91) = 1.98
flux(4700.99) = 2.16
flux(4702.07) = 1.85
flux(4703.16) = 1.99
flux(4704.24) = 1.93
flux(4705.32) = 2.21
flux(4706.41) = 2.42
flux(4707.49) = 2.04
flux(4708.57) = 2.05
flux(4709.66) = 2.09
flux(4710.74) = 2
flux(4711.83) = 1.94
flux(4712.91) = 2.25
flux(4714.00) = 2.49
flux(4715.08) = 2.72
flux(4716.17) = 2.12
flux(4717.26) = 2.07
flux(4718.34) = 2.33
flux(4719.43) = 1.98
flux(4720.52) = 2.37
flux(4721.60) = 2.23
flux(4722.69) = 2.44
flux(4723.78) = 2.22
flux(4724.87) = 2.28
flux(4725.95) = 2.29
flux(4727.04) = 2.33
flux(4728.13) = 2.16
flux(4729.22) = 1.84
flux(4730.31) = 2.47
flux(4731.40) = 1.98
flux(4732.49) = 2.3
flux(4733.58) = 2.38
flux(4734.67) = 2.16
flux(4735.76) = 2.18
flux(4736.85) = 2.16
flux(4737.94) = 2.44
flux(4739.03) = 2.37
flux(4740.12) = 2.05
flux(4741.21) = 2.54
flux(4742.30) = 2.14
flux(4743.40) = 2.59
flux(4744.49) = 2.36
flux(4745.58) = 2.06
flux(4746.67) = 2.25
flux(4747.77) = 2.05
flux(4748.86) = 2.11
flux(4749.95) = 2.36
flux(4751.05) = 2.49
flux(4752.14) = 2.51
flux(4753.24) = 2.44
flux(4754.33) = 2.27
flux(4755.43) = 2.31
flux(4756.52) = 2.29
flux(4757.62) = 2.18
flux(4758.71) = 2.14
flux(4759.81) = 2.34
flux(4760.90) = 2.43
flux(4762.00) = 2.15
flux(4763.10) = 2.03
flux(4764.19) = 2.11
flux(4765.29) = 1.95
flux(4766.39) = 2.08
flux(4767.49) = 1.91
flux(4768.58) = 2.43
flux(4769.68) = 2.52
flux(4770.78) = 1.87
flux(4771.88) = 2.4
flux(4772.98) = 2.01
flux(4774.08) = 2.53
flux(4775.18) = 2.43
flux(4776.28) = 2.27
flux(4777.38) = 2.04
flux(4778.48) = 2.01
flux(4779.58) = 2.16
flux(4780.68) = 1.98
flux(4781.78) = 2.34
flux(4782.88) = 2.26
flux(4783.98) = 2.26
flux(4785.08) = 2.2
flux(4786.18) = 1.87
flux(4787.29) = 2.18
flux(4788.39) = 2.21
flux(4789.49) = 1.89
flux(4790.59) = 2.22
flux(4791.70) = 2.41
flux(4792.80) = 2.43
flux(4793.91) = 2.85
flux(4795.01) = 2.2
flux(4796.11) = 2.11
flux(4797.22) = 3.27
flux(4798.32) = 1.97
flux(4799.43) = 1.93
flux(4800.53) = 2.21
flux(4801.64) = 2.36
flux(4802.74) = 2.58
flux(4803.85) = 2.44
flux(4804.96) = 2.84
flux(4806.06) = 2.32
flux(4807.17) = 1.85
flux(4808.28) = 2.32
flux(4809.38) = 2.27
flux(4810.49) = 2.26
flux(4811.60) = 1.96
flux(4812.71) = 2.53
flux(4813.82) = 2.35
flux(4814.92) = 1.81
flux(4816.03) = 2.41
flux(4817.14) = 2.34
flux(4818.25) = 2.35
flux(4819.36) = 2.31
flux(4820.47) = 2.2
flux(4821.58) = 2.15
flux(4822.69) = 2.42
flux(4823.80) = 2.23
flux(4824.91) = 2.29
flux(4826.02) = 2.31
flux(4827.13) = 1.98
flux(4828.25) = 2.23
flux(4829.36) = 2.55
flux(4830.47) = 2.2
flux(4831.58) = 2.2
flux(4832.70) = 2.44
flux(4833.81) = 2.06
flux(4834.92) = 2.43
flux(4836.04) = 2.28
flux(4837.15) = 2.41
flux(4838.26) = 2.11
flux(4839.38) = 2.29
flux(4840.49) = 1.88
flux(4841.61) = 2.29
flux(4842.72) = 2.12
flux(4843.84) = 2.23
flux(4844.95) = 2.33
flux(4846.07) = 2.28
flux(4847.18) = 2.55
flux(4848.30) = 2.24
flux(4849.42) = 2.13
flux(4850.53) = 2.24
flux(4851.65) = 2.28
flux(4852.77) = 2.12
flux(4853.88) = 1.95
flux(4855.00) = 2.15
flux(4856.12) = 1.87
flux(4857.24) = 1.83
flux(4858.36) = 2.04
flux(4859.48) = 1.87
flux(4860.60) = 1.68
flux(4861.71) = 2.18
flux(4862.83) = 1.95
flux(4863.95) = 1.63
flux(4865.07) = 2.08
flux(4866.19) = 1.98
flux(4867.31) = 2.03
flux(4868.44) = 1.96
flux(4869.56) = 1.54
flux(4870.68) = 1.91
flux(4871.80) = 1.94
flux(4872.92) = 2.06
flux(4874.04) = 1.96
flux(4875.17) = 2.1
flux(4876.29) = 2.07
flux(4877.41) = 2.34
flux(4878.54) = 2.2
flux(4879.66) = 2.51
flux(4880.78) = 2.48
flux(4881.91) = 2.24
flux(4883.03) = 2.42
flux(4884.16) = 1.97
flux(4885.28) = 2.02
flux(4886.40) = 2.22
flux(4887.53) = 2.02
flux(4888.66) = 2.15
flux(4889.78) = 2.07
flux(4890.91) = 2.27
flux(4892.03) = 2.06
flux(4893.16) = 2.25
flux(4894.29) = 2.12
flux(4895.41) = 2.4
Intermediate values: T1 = 2.17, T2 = 2.28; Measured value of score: -4.95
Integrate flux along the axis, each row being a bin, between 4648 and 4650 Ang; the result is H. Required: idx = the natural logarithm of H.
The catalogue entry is 1.52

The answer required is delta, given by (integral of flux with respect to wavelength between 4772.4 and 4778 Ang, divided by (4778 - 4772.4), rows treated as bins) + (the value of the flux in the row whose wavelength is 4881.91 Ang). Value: 4.5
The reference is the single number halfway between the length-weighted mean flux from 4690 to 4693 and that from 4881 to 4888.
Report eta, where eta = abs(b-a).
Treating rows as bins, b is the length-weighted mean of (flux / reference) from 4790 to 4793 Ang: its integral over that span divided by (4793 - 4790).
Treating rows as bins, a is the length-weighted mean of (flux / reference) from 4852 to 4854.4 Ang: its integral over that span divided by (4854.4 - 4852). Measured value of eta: 0.125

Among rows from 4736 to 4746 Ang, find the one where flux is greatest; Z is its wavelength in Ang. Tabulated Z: 4743.40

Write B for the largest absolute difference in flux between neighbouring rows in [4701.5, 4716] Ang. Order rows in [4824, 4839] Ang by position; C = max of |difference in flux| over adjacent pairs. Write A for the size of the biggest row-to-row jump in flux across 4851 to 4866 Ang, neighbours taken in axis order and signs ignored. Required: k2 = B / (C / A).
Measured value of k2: 0.50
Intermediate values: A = 0.50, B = 0.38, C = 0.38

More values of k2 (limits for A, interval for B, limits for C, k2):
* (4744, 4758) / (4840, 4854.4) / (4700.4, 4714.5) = 0.32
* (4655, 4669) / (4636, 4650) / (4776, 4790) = 0.35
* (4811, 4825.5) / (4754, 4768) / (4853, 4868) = 0.34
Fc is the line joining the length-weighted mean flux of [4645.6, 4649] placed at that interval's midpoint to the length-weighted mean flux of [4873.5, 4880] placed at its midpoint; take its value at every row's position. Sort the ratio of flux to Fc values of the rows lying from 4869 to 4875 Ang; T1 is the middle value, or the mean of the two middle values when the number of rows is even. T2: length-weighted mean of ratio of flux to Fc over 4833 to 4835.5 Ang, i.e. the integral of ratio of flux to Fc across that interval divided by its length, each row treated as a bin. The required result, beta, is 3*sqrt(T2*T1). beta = 2.87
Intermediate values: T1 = 0.887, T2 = 1.03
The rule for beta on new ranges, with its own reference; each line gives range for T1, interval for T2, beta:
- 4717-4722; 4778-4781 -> 2.88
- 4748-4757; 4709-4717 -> 3.06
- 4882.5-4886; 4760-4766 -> 2.83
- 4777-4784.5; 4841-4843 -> 2.97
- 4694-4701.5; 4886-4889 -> 2.90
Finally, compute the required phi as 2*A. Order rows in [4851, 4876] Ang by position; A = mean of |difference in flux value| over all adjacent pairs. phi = 0.41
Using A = 0.206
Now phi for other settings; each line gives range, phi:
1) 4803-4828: 0.50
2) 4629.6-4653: 0.33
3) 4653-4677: 0.28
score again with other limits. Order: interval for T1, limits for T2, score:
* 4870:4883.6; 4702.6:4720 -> -4.72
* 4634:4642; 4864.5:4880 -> -4.33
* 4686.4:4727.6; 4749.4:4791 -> -4.80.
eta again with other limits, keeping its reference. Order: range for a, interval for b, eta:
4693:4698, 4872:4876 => 0.048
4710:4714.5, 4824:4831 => 0.043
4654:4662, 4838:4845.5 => 0.056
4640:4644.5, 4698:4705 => 0.080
